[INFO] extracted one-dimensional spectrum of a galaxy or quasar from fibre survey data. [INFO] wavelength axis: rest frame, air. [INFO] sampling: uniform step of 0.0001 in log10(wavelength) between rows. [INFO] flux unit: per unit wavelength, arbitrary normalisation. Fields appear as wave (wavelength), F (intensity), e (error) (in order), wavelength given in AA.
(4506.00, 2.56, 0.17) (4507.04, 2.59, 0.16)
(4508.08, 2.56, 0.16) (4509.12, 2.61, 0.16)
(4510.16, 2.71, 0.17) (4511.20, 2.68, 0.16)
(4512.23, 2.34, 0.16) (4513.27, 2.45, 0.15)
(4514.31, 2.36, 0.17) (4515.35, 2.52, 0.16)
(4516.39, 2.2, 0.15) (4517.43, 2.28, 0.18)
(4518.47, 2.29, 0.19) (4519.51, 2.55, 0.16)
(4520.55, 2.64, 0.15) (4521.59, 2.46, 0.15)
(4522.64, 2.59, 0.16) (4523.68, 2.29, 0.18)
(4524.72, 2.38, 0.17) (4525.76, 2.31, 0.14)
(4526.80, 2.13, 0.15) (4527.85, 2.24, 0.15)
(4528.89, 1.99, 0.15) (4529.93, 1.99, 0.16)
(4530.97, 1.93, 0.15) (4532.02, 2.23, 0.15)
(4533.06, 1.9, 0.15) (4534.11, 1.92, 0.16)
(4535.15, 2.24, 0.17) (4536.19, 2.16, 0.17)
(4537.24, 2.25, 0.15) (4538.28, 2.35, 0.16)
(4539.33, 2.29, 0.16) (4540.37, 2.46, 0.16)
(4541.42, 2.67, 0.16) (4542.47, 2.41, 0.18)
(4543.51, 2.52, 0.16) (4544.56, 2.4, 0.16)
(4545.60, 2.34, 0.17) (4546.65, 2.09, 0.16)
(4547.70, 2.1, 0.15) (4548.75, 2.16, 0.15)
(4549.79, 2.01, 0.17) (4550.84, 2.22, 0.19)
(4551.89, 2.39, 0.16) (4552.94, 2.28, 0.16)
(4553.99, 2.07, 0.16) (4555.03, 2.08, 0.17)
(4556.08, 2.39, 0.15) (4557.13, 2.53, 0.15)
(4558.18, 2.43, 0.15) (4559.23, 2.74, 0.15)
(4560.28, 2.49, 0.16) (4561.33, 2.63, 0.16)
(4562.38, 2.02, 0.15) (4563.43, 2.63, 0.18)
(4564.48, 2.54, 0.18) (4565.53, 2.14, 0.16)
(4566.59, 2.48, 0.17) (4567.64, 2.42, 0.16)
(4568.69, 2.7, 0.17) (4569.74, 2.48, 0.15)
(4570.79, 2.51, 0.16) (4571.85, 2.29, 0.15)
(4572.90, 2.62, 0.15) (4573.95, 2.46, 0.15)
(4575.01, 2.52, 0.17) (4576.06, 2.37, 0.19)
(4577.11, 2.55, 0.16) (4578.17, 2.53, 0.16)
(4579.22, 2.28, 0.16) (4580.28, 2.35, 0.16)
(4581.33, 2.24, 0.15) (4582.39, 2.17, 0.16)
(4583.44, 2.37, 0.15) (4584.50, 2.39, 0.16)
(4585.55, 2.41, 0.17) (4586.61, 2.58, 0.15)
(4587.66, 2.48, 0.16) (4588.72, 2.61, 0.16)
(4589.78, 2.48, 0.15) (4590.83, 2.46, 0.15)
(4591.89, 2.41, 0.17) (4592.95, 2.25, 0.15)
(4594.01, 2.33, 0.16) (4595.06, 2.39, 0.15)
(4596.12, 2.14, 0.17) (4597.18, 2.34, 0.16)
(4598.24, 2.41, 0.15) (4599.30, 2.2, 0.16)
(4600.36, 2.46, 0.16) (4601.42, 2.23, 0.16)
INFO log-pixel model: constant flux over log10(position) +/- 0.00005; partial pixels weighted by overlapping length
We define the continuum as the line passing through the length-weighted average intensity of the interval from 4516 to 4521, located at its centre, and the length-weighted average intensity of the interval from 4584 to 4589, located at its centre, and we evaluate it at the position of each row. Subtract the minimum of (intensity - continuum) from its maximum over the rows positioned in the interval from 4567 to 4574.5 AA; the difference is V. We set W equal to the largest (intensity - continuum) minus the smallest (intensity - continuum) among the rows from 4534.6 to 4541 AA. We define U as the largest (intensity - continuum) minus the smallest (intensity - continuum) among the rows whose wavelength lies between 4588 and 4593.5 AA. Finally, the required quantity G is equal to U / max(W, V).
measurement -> 0.9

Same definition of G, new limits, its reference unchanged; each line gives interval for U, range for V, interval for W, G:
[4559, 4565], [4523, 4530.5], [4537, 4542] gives 1.7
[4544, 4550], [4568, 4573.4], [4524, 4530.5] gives 1.0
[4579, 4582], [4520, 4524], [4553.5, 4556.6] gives 0.3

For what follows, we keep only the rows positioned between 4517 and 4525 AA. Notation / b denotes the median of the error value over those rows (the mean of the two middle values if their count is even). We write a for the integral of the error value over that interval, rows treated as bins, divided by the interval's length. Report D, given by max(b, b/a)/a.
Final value 5.9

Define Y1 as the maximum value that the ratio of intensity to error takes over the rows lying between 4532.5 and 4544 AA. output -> 16.7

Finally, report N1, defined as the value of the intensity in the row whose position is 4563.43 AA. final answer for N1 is 2.63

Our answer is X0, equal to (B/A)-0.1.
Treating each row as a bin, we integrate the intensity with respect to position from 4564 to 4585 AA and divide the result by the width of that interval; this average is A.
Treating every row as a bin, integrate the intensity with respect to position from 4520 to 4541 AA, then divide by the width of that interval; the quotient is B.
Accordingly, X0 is 0.826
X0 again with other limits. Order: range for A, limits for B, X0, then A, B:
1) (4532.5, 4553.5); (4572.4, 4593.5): 0.975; 2.26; 2.43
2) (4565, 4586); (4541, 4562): 0.871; 2.41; 2.34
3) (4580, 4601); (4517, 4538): 0.844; 2.37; 2.24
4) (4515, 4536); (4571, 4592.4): 0.980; 2.25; 2.43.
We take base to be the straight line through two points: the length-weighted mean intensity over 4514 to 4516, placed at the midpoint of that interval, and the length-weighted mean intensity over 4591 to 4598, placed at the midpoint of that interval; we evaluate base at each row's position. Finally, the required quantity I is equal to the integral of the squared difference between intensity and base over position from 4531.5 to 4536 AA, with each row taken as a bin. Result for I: 0.59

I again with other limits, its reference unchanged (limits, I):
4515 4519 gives 0.10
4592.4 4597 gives 0.04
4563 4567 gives 0.17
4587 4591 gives 0.15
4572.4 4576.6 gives 0.12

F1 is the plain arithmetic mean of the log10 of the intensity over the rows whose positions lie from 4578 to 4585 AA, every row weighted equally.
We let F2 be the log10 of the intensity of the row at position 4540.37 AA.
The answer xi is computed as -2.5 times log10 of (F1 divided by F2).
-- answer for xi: 0.07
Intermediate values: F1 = 0.367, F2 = 0.391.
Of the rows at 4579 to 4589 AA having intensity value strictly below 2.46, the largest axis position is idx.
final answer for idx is 4585.55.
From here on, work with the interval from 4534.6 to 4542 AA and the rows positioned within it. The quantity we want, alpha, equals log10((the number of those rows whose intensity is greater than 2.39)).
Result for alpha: 0.30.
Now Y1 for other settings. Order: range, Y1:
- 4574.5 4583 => 15.9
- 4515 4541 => 17.6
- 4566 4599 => 17.5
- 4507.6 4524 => 17.6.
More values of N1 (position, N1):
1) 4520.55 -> 2.64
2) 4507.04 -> 2.59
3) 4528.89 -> 1.99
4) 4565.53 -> 2.14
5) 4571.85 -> 2.29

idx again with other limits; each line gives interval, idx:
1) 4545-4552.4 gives 4551.89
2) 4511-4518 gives 4517.43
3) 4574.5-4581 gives 4580.28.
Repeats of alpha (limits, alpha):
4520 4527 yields 0.48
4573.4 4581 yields 0.60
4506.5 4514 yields 0.78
